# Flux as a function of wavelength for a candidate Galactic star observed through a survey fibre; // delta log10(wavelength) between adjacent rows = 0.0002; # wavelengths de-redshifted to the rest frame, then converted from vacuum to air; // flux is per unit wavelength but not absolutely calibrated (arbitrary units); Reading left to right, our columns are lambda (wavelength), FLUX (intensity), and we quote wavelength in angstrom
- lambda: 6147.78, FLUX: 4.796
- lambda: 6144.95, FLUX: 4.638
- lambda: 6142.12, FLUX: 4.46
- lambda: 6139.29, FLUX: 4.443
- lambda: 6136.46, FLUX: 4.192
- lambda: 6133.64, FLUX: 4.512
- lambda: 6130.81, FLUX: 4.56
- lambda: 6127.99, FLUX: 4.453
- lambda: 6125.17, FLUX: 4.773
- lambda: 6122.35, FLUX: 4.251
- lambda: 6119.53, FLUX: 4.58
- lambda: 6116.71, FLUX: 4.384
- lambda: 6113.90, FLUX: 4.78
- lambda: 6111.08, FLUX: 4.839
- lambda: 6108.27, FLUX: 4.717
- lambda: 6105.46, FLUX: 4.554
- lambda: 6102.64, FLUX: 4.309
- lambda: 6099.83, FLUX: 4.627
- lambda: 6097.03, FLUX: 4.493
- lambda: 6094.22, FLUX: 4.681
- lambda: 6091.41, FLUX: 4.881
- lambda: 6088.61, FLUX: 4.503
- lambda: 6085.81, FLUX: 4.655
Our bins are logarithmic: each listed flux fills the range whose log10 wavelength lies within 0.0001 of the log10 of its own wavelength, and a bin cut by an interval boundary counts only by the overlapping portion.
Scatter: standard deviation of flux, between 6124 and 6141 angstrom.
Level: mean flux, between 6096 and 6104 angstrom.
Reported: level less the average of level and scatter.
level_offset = 2.15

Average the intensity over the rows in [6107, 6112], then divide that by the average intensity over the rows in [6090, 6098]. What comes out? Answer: 1.02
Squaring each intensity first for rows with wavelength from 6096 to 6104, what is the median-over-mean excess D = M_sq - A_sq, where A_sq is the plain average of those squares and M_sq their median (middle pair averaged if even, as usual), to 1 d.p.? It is 0.1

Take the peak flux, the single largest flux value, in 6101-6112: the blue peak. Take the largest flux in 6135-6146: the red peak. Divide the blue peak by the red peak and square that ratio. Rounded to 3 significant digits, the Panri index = 1.09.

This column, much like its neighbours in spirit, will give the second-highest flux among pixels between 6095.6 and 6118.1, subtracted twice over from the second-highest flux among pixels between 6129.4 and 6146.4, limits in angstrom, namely -5.0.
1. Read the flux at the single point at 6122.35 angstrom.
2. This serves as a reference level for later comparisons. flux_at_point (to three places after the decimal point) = 4.251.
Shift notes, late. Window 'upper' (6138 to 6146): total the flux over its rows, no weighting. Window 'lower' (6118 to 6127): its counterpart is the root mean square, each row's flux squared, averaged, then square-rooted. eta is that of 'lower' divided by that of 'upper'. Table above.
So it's 0.335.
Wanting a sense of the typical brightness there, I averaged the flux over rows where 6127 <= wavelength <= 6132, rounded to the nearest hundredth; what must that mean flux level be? 4.51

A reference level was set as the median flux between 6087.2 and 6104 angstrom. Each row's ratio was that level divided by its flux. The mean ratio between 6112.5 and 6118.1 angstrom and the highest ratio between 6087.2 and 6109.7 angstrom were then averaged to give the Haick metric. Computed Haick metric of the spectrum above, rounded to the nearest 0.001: 1.029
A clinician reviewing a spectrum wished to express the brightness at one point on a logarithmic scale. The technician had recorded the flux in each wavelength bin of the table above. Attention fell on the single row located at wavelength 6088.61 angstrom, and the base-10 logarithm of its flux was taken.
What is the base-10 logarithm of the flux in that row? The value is 0.654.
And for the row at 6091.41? 0.689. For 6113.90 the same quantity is 0.679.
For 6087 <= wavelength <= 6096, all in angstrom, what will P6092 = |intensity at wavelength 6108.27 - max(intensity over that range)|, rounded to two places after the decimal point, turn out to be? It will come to 0.16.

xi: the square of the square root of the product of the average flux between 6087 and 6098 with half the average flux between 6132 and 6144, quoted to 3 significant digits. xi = 10.2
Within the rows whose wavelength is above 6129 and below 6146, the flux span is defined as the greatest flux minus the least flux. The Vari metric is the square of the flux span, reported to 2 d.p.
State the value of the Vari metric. 0.20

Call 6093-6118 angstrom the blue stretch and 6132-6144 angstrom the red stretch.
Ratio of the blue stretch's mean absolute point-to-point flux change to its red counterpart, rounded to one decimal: 1.0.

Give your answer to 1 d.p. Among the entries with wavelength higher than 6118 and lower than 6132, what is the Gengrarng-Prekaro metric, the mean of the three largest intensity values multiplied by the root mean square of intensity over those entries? 21.0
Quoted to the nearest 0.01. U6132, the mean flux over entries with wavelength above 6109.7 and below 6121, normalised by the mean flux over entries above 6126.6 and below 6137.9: 1.05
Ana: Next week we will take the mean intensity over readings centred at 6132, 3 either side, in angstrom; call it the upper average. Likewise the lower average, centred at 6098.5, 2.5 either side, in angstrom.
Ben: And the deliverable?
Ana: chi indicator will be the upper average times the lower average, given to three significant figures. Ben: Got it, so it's 20.7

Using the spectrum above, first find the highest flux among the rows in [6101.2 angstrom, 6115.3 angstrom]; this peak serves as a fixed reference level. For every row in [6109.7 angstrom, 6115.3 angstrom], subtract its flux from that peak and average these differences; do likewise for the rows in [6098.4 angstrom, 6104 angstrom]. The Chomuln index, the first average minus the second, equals -0.34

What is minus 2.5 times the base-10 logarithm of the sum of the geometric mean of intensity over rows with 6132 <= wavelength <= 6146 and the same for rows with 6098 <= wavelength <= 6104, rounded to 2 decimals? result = -2.37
